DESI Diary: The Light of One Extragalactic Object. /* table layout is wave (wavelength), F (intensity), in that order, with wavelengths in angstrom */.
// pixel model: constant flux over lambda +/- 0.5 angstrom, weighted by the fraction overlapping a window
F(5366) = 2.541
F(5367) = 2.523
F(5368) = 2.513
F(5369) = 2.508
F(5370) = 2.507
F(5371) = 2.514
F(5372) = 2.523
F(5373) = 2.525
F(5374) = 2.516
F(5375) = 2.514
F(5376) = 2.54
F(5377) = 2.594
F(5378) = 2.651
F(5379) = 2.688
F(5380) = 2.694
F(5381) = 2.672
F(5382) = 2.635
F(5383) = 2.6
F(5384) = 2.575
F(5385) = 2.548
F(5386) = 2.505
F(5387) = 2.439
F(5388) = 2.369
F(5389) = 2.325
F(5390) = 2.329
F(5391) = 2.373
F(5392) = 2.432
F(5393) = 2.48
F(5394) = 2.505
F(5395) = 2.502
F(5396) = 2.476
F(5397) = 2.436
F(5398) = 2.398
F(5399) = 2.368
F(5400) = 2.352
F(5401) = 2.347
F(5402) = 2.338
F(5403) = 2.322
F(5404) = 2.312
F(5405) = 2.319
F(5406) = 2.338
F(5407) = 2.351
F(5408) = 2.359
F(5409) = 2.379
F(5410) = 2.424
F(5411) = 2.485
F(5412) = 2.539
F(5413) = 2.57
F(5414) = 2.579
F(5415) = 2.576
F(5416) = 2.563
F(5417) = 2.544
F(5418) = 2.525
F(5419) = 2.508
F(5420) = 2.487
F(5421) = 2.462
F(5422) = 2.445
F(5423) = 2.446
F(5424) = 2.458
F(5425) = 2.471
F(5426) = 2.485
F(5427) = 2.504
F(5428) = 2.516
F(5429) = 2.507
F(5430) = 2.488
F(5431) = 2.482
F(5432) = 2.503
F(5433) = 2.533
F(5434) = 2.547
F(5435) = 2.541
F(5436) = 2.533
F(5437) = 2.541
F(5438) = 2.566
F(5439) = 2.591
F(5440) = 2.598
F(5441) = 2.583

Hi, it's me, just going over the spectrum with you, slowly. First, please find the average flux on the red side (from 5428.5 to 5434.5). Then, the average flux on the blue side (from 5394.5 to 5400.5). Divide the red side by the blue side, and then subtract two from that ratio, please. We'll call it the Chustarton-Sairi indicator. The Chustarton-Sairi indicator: -0.96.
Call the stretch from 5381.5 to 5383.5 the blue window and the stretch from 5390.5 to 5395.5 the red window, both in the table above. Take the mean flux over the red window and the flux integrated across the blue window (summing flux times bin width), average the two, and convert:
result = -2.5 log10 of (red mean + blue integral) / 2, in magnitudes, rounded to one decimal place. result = -1.5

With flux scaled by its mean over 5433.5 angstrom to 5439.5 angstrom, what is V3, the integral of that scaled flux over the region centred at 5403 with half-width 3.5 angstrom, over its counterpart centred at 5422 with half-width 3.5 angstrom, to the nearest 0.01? 0.95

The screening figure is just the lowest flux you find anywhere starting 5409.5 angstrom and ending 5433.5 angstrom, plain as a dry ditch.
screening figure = 2.424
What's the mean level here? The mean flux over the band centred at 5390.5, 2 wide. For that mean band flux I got 2.35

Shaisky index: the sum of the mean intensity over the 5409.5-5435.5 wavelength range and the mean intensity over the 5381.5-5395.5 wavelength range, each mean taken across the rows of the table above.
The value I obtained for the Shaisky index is 4.98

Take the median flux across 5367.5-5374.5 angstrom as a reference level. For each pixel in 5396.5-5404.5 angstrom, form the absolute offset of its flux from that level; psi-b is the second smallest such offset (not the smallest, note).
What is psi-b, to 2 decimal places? 0.12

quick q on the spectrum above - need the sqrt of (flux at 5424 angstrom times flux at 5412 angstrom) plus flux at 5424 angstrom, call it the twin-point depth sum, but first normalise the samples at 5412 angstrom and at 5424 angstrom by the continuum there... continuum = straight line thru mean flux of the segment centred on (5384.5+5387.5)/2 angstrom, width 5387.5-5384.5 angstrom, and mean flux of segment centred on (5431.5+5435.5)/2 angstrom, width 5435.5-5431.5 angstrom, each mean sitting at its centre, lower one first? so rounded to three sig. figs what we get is 1.97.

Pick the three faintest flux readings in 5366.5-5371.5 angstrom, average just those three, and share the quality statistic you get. 2.509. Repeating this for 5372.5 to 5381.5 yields 2.518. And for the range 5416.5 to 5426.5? 2.450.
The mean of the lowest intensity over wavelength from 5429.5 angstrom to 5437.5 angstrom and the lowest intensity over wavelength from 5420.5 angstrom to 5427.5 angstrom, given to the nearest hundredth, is 2.46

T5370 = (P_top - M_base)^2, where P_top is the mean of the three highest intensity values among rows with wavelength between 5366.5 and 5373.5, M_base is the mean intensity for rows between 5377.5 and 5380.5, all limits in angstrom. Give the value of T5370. 0.024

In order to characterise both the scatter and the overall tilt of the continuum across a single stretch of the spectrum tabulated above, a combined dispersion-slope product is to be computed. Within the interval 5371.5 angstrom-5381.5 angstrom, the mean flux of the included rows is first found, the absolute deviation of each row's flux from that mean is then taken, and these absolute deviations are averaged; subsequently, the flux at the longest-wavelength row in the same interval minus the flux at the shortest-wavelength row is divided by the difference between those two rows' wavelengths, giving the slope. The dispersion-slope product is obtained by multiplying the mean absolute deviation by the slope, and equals 0.0011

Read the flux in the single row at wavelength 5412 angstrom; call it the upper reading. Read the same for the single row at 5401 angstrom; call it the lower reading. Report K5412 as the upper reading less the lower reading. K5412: 0.19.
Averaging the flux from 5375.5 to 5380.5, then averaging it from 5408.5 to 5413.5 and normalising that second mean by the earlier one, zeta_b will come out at 0.94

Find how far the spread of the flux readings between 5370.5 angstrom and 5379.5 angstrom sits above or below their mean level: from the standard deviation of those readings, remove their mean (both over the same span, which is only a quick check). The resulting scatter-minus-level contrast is -2.50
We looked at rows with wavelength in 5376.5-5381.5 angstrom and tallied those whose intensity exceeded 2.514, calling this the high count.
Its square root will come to 2.2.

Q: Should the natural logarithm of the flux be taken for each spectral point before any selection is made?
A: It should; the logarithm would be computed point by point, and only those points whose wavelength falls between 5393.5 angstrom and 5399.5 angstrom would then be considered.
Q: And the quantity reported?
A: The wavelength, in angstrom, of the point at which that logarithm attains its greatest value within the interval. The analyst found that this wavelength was 5394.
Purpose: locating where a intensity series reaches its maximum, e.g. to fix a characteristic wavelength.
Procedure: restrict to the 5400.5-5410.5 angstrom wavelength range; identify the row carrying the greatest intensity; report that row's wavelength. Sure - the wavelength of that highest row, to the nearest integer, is 5410 angstrom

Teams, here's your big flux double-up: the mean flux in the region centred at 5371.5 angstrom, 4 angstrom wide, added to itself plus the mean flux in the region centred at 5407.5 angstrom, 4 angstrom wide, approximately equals 7.39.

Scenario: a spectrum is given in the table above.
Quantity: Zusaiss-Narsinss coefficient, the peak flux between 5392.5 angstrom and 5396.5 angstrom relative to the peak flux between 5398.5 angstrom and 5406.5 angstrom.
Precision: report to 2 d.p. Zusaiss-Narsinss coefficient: 1.06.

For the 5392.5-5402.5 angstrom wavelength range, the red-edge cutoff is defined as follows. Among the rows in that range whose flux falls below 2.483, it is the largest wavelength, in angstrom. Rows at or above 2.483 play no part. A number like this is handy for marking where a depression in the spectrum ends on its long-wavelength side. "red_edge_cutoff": 5402 angstrom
